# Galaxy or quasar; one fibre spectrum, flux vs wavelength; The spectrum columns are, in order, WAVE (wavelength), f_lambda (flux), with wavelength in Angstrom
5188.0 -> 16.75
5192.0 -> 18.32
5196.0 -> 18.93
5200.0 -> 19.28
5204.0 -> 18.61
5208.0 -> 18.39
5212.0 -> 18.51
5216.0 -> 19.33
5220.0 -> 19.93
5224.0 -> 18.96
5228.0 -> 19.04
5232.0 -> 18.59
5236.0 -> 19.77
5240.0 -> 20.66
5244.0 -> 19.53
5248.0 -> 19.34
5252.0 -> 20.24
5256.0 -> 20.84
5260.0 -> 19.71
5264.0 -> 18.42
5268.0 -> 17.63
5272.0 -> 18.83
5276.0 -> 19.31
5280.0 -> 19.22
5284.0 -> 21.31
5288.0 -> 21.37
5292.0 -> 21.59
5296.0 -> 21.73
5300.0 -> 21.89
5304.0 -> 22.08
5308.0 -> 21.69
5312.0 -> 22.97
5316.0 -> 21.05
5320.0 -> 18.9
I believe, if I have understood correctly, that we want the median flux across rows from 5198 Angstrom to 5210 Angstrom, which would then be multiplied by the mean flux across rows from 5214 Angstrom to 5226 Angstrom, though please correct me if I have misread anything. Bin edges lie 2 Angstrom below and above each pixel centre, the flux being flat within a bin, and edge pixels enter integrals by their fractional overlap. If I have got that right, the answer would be 361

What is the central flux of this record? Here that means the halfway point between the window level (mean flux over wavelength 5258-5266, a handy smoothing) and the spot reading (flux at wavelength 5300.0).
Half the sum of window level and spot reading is 20.5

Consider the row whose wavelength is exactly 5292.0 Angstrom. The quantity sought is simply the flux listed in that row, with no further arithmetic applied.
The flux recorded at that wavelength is 21.59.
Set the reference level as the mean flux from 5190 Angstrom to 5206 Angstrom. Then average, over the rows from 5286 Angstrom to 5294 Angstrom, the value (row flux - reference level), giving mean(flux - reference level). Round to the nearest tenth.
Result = 2.7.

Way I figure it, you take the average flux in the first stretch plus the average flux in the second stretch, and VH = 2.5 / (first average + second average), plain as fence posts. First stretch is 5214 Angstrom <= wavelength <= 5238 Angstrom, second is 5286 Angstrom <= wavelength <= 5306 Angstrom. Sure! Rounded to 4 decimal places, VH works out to 0.0610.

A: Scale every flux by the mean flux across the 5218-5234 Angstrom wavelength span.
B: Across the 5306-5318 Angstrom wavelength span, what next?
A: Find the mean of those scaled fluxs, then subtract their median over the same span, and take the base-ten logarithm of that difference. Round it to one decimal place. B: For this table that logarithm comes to -2.0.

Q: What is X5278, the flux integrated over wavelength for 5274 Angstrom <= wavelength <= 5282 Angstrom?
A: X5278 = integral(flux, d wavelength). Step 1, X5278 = 154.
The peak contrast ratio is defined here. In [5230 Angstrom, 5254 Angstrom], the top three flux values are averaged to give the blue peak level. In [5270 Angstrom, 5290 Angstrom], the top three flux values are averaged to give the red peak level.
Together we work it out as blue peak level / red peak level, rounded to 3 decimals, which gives 0.979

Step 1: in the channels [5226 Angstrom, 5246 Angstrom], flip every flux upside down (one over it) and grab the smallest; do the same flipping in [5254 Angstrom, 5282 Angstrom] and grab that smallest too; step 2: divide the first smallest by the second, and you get 1.009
